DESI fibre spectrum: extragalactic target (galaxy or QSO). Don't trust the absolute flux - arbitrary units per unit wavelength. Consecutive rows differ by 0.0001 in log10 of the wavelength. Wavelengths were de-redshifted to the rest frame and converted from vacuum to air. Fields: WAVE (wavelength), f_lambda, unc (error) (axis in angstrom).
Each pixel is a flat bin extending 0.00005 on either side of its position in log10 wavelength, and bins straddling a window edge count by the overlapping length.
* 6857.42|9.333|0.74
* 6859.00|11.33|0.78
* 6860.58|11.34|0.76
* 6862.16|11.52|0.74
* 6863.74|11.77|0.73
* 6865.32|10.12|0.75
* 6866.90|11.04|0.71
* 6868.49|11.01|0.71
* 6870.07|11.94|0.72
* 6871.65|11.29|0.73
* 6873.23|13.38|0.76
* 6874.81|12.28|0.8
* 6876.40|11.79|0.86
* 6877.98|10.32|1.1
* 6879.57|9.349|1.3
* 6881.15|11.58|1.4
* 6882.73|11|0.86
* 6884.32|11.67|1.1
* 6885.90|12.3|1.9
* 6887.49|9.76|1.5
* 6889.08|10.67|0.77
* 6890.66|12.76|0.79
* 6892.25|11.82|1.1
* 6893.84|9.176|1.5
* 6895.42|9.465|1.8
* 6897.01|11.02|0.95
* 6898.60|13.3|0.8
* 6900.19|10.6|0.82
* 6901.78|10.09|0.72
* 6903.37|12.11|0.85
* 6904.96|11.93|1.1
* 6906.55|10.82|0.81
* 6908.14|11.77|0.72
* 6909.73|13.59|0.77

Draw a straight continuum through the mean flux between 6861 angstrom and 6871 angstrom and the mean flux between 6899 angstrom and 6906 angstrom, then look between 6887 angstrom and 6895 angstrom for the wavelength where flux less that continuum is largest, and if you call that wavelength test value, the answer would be 6890.66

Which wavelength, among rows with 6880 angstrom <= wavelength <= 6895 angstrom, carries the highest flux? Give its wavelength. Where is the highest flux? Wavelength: 6890.66 angstrom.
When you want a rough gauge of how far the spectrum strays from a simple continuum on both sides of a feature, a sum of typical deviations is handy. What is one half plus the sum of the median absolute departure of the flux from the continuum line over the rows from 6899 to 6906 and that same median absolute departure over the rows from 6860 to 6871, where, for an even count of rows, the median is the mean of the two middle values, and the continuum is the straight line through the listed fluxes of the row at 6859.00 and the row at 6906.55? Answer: 1.7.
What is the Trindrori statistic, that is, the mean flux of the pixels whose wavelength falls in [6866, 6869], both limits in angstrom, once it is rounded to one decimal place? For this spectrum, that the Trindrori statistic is 11.0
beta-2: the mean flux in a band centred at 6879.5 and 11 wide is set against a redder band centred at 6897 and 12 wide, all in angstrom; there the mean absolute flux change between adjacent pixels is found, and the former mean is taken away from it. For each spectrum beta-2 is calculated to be -9.5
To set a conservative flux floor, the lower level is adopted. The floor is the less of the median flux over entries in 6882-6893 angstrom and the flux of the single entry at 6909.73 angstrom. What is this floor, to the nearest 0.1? 11.7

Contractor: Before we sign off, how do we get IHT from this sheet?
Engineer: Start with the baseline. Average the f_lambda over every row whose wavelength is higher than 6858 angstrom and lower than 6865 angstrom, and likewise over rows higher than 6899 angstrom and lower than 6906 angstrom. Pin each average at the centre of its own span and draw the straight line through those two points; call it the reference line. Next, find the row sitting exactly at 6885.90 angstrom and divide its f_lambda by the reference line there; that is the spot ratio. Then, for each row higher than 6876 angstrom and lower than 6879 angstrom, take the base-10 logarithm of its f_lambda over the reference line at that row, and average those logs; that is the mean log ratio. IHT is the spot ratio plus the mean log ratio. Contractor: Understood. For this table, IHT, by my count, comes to 1.07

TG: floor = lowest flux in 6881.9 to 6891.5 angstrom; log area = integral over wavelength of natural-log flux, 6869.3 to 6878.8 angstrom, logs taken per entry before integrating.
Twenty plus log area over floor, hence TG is 22.40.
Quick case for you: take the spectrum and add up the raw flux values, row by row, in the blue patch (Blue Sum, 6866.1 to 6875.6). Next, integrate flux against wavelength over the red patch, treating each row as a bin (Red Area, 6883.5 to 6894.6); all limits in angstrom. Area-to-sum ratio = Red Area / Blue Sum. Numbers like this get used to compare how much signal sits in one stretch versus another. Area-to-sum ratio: 1.7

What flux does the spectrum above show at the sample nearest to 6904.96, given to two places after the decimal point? 11.93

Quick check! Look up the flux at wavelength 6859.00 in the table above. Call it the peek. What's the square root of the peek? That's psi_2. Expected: 3.37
